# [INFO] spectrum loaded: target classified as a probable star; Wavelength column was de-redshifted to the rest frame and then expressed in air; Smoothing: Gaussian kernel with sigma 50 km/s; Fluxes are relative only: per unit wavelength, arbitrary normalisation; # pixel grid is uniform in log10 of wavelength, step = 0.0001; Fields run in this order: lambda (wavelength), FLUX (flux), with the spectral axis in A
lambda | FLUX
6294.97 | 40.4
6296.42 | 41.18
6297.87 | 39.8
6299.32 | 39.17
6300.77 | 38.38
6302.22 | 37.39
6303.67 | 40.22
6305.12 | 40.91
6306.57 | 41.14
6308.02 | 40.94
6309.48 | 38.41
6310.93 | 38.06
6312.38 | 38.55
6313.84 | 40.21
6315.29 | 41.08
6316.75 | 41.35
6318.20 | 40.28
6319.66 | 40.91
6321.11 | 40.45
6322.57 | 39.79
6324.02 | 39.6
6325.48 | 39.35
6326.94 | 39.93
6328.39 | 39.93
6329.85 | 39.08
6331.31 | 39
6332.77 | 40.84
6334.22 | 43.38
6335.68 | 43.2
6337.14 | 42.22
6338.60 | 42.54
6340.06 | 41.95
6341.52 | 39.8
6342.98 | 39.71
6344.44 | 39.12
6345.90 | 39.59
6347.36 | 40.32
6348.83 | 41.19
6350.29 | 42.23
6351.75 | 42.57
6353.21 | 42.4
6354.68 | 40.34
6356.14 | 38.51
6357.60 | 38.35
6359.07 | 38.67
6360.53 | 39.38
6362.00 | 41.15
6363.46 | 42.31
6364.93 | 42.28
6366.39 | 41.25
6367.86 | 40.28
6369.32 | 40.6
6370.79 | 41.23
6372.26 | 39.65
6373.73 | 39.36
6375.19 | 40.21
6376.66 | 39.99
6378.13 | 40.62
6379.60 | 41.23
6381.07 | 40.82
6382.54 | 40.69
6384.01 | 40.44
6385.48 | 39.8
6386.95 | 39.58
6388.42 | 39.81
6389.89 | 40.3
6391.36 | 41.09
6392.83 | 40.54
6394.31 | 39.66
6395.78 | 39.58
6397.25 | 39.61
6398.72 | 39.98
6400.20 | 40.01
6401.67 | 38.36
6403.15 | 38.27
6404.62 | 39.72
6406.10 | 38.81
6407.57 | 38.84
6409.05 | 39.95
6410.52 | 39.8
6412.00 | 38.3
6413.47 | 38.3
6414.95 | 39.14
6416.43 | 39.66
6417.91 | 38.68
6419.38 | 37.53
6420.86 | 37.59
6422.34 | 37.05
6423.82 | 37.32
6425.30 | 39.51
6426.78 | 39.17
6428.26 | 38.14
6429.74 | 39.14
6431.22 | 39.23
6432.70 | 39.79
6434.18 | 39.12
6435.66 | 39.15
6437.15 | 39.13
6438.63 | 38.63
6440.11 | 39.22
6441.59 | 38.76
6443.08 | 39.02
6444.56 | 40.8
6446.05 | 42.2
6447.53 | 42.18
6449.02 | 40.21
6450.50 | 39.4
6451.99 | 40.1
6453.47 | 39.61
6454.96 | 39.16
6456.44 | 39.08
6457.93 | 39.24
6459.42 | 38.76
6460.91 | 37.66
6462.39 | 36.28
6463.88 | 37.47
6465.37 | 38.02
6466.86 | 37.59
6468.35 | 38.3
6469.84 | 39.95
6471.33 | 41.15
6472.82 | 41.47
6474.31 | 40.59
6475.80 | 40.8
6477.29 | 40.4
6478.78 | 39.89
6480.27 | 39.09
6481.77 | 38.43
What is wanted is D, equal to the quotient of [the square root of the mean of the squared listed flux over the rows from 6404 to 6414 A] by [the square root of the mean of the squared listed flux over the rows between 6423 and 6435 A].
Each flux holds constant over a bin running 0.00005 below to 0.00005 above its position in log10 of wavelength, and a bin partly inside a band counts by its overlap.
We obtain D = 1.004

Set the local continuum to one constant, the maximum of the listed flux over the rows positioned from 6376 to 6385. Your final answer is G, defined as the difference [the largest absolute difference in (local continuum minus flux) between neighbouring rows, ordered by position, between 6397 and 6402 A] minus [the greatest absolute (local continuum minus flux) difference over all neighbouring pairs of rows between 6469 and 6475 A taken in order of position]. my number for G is 0.45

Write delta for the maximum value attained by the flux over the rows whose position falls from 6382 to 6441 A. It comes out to 41.09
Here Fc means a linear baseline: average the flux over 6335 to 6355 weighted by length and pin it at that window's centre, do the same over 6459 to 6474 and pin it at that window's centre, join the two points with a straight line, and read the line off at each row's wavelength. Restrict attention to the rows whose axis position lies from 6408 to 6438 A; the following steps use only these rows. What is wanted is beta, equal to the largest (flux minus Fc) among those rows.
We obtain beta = 0.4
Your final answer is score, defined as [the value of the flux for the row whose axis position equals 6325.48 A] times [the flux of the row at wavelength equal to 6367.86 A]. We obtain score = 1585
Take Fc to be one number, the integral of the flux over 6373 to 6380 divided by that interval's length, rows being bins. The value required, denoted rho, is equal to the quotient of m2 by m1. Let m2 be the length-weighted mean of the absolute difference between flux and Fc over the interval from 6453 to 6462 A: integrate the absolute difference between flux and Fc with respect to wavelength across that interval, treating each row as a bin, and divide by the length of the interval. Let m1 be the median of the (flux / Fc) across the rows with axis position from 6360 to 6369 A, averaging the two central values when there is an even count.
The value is 1.4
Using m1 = 1.02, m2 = 1.46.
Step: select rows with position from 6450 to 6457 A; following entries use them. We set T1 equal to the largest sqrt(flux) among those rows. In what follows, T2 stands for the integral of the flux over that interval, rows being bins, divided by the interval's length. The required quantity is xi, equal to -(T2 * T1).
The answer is -250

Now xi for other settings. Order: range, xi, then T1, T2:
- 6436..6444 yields -244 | 6.26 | 39.0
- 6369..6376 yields -258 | 6.42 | 40.2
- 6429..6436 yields -248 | 6.31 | 39.3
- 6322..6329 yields -251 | 6.32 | 39.7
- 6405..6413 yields -248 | 6.32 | 39.2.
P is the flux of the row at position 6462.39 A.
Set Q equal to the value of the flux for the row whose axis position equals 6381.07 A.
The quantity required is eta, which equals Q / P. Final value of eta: 1.13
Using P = 36.28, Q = 40.82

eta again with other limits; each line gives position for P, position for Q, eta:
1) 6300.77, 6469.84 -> 1.04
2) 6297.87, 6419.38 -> 0.94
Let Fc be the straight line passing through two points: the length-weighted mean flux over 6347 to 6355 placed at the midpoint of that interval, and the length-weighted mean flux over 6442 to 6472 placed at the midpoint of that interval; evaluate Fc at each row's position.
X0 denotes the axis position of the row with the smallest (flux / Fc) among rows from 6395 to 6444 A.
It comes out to 6422.34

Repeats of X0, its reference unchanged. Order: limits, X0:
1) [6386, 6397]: 6386.95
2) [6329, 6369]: 6357.60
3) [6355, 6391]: 6357.60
